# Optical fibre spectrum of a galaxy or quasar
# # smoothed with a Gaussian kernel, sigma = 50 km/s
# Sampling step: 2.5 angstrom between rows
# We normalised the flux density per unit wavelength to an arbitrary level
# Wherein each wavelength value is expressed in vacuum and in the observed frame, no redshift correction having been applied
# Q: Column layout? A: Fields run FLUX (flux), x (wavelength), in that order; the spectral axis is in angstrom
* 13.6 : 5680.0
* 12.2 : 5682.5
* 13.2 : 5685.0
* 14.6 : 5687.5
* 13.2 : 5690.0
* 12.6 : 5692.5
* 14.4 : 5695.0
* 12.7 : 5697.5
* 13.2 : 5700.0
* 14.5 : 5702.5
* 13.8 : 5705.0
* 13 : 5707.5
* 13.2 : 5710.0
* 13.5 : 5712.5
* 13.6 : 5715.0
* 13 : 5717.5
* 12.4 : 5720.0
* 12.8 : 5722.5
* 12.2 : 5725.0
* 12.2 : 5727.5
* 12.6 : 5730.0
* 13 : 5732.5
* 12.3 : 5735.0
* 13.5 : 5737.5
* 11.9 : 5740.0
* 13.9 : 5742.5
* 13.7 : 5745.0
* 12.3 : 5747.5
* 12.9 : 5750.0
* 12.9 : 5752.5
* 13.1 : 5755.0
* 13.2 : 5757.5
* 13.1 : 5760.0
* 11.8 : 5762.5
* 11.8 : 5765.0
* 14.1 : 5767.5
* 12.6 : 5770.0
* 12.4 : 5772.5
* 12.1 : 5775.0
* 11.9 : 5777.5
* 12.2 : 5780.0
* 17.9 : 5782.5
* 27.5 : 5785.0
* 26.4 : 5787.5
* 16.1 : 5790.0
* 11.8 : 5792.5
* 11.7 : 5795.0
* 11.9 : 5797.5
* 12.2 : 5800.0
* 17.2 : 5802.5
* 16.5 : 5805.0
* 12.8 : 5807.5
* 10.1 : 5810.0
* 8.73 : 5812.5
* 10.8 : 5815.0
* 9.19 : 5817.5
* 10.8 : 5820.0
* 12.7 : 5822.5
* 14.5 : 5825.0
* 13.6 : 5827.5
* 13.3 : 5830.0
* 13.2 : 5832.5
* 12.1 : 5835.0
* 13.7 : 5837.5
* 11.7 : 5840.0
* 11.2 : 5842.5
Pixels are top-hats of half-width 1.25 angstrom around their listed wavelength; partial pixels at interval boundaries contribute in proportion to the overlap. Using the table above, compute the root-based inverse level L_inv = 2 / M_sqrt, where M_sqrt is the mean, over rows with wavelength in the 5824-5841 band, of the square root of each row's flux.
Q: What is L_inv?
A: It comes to 0.552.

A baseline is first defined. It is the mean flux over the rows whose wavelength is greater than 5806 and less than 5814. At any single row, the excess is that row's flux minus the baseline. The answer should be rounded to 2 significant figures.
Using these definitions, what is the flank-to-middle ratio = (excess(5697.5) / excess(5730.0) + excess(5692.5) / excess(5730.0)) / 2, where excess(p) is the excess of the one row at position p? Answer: 1.0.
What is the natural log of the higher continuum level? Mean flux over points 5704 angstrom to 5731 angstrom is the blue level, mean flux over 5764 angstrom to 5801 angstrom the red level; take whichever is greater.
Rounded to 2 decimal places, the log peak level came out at 2.70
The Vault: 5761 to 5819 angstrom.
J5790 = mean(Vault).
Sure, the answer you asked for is 13.9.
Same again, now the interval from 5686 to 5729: 13.2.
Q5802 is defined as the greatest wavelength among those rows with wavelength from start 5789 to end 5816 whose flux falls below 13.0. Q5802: 5815.0 angstrom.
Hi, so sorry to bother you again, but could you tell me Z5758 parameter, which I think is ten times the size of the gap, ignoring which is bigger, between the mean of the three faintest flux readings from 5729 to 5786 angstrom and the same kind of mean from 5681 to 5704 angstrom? 6.7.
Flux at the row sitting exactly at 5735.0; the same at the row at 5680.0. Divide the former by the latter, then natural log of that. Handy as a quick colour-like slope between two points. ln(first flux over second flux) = -0.10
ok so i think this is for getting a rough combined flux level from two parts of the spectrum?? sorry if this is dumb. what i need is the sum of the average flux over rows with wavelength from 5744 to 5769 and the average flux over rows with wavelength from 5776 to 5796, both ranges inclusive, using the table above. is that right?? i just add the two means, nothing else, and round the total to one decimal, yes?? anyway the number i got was 29.8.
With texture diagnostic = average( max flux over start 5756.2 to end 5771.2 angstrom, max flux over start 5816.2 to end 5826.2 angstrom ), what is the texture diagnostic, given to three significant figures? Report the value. 14.3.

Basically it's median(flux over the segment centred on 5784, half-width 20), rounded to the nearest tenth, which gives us 12.3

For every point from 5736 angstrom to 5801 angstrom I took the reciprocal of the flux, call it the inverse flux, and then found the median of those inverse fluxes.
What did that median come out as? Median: 0.0784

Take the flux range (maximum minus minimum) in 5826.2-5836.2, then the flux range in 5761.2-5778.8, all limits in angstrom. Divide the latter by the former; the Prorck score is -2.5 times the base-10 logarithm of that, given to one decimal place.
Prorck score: -0.5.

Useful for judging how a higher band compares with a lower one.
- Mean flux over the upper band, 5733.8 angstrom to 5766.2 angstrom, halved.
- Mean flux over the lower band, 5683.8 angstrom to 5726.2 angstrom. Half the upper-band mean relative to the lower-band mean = 0.48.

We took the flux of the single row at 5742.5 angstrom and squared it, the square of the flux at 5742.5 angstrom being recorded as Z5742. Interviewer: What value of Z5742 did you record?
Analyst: 193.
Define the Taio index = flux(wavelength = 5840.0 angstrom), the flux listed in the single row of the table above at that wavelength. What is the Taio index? 11.7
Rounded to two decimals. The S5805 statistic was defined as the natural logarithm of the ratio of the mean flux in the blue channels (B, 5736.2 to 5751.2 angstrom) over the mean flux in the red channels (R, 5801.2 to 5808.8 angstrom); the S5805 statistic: -0.17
